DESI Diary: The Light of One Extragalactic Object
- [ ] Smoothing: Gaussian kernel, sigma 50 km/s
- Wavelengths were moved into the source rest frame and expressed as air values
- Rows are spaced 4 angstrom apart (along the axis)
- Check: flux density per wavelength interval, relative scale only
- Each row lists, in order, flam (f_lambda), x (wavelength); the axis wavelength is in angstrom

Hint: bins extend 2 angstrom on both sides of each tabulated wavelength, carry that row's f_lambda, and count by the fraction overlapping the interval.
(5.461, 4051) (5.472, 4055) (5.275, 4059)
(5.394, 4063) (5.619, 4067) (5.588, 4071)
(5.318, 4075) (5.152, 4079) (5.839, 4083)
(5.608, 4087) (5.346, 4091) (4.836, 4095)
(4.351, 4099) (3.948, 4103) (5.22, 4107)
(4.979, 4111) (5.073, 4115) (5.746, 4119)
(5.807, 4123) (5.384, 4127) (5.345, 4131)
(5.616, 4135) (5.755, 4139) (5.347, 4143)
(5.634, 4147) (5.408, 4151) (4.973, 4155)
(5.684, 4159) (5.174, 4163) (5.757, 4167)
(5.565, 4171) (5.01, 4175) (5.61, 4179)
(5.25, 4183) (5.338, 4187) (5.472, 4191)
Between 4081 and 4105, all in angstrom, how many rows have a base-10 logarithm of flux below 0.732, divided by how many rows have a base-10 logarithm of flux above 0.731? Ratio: 2.0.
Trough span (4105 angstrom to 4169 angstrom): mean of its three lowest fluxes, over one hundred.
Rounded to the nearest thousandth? 0.050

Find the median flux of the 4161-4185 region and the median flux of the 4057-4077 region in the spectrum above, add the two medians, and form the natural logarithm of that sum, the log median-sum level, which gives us 2.38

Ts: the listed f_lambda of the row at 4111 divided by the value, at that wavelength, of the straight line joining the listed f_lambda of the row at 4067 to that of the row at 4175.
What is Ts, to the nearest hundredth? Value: 0.93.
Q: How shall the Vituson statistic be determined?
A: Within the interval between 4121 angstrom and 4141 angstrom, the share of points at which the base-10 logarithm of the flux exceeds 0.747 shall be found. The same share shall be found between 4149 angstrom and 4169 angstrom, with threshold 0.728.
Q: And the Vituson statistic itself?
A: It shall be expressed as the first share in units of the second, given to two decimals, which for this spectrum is 1.00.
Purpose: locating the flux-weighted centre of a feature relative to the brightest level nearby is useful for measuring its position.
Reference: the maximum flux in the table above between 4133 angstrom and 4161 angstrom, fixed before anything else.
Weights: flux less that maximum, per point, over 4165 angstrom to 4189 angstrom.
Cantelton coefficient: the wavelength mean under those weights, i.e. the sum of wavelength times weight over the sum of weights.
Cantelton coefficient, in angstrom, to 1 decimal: 4179.4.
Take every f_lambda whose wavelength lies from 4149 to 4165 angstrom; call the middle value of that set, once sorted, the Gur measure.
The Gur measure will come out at 5.29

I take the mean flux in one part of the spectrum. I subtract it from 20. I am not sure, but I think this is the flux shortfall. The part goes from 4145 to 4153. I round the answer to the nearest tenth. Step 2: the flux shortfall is 14.5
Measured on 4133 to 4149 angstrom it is 14.4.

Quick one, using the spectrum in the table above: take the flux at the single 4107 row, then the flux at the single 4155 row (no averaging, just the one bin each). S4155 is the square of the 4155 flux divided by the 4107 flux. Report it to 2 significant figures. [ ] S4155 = 4.7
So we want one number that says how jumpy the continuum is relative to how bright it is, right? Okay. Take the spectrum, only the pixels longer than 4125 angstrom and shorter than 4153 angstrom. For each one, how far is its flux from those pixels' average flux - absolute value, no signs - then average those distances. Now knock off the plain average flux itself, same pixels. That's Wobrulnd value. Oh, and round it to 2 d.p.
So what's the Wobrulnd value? -5.35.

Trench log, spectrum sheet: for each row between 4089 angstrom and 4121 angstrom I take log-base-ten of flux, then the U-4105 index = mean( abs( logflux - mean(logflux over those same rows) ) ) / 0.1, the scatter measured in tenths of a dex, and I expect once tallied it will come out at 0.383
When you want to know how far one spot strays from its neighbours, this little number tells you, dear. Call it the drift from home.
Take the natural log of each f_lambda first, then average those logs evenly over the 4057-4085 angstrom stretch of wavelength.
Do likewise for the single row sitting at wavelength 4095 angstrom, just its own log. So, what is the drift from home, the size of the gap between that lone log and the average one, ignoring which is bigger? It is 0.120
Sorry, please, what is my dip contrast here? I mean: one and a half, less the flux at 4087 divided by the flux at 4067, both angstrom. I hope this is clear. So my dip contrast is 0.50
